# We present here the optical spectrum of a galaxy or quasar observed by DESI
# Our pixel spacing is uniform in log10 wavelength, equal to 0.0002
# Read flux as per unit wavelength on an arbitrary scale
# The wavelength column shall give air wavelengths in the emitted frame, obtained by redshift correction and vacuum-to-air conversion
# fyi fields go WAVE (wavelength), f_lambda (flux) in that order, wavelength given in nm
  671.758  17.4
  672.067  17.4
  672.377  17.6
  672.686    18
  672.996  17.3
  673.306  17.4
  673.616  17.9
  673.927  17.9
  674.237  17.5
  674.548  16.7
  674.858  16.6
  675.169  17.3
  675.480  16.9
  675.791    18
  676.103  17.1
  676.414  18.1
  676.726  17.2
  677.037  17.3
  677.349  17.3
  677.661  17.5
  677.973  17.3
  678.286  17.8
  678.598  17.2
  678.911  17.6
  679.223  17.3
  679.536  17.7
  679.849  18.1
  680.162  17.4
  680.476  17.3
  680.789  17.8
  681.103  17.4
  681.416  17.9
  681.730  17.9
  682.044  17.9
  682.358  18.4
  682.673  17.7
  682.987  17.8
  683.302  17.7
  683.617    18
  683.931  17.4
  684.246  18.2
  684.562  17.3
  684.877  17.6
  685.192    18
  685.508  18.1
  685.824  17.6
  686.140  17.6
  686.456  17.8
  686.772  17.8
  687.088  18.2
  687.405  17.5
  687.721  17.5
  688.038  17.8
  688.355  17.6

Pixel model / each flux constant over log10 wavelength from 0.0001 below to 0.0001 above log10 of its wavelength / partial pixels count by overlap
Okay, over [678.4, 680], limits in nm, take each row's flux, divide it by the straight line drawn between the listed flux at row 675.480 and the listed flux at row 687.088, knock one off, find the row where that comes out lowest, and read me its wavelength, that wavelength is 678.598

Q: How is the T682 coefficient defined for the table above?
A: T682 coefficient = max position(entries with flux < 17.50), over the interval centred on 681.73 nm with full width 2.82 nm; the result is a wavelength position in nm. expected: 681.103 nm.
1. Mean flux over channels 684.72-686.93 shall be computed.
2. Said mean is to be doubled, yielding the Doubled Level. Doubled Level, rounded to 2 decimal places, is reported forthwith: 35.57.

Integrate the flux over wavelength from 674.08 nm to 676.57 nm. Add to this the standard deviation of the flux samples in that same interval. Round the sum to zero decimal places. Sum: 44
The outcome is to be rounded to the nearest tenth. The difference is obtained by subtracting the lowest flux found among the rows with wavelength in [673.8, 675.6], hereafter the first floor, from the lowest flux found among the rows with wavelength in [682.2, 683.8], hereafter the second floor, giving 1.1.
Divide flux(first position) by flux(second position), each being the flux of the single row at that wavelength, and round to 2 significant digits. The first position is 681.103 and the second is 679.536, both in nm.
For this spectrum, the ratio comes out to 0.98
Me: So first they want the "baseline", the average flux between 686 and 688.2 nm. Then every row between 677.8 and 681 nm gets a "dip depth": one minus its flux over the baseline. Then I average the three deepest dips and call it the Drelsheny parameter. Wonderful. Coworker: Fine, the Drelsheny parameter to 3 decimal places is 0.027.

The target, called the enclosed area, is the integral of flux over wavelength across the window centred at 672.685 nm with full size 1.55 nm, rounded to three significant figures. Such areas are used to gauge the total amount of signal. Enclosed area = 27.2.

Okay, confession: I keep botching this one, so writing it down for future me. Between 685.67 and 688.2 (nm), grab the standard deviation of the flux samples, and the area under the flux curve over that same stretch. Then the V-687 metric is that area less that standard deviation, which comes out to 44.6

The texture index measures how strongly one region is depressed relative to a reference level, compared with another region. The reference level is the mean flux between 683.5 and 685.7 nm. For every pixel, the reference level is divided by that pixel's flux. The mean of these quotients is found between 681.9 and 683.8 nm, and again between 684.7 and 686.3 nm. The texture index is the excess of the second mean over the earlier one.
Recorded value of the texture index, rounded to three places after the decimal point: 0.008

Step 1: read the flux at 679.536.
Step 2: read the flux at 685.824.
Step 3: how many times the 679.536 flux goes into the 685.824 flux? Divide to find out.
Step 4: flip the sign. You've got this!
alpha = -0.99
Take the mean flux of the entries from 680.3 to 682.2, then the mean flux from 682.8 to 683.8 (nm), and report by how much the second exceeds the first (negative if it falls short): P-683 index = 0.13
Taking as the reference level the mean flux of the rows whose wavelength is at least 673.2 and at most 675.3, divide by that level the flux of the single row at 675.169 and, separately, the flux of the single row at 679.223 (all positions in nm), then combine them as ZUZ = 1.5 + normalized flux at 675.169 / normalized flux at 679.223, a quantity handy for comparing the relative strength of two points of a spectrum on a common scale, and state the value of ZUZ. 2.50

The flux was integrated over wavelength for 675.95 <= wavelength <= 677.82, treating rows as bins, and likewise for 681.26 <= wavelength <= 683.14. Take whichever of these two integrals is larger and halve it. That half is 16.9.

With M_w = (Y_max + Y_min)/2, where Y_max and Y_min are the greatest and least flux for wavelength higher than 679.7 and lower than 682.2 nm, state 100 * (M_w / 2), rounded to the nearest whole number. 885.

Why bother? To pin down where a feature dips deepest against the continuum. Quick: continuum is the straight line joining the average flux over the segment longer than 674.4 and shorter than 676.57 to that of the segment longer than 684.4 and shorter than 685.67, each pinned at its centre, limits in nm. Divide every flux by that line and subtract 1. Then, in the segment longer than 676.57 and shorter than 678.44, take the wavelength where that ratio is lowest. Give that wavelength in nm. 676.726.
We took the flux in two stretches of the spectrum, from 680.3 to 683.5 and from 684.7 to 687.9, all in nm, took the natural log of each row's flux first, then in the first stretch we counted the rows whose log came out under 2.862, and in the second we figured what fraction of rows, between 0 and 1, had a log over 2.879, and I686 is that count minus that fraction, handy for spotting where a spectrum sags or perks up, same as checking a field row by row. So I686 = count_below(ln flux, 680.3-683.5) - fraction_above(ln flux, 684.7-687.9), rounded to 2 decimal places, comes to 1.50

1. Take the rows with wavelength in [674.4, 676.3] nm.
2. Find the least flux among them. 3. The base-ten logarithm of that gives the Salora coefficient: 1.220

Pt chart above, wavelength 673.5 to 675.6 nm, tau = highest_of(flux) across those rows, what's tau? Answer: 17.9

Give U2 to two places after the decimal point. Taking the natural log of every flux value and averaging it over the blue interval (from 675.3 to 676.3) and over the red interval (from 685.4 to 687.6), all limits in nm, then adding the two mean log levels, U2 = 5.73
